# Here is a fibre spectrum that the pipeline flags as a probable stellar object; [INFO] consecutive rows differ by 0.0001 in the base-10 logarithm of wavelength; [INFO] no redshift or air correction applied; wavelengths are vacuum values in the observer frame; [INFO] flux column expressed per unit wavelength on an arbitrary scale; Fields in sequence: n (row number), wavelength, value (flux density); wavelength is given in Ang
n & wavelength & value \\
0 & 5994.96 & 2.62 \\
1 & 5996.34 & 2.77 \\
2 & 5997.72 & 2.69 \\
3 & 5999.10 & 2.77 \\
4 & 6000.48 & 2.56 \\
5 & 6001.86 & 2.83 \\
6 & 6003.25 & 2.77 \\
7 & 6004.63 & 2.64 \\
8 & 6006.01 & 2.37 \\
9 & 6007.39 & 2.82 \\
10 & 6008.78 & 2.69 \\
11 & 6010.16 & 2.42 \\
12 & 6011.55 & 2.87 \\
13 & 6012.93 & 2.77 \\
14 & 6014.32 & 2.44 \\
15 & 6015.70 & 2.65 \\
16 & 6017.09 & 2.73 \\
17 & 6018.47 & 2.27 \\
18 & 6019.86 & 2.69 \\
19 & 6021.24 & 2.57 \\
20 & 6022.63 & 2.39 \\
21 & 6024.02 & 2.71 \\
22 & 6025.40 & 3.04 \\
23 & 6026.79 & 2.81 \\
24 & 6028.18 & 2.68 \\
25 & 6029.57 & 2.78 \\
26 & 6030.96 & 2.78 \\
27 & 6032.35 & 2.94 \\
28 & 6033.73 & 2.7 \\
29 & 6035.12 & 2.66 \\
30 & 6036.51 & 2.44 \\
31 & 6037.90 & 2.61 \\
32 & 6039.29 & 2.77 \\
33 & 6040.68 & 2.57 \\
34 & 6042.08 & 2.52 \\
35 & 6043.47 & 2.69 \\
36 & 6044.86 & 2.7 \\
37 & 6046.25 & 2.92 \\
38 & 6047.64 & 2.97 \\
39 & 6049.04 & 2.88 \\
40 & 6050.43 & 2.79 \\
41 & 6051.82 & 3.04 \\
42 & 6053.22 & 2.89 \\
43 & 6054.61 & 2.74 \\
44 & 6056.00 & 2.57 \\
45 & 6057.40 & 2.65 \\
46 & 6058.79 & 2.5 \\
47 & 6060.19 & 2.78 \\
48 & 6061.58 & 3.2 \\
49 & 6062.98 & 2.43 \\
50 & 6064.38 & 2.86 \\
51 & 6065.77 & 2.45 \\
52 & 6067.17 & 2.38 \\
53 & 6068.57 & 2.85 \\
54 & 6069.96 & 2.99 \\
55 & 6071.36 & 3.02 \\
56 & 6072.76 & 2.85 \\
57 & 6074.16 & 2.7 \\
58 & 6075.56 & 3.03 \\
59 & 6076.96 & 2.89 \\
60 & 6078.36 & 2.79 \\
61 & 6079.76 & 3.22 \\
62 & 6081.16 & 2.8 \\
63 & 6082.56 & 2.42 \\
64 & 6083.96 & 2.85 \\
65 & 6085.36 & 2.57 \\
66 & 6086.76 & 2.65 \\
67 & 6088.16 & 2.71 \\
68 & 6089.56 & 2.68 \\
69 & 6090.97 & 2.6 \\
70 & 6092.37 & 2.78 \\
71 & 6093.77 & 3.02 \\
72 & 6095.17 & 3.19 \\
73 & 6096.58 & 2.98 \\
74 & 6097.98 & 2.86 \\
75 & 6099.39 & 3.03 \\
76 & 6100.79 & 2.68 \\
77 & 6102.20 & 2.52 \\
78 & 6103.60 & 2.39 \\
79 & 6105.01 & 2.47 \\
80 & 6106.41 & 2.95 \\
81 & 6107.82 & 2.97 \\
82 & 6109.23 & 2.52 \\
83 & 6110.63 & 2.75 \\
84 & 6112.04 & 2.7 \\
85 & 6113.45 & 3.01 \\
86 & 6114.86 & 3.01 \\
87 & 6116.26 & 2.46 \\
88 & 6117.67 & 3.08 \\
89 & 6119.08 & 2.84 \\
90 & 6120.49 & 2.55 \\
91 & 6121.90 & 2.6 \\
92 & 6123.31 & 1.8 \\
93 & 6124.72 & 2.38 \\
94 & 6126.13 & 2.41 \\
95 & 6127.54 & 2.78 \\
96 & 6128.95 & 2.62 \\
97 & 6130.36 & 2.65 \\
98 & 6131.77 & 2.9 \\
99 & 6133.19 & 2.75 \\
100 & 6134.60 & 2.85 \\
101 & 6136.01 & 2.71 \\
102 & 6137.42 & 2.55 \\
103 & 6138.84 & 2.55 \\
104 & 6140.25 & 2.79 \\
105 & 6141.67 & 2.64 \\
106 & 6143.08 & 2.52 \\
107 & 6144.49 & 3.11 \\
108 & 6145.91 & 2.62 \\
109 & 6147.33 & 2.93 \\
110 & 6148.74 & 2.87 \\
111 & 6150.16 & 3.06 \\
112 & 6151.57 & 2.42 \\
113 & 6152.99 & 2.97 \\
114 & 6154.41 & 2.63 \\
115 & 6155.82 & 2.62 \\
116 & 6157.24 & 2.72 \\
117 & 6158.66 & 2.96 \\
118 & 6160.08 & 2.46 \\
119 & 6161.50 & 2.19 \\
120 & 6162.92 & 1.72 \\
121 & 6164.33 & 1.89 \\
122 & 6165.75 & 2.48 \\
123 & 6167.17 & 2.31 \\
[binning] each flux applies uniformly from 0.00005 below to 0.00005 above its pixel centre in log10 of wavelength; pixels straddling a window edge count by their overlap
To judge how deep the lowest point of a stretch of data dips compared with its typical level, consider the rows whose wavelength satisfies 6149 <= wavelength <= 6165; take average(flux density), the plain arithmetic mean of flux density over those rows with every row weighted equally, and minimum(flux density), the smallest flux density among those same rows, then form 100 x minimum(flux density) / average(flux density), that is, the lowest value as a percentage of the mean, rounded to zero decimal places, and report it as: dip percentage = 68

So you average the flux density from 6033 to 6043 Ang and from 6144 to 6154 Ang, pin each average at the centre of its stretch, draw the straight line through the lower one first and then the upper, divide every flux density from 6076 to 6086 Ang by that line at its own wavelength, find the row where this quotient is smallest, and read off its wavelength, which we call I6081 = 6082.56 Ang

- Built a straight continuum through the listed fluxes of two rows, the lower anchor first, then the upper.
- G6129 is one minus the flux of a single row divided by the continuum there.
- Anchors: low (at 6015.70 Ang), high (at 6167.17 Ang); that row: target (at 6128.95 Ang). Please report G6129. -0.094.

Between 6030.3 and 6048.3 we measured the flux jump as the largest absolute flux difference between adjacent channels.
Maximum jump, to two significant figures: 0.24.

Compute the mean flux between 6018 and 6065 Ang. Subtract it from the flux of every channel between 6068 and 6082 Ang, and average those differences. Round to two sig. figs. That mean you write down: 0.19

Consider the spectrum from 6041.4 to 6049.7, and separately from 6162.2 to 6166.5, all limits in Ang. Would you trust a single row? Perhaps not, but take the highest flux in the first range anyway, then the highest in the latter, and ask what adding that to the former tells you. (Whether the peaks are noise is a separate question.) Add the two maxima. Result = 5.45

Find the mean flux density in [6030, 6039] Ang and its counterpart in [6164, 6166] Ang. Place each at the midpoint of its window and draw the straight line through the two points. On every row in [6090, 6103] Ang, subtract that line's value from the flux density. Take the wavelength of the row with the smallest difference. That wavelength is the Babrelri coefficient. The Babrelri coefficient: 6102.20 Ang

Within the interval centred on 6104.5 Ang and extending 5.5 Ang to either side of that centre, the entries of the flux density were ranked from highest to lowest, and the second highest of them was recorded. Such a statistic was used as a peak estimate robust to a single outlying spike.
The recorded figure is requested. 2.97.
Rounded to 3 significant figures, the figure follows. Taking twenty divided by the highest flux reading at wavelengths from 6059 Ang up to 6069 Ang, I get 6.25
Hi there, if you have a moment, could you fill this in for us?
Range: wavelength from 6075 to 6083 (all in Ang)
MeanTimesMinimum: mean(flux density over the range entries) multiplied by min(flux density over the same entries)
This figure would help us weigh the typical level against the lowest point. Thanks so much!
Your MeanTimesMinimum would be 6.9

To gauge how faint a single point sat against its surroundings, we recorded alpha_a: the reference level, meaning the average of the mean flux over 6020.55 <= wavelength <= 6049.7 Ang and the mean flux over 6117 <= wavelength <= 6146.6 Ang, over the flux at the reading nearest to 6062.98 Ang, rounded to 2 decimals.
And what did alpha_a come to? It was 1.11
